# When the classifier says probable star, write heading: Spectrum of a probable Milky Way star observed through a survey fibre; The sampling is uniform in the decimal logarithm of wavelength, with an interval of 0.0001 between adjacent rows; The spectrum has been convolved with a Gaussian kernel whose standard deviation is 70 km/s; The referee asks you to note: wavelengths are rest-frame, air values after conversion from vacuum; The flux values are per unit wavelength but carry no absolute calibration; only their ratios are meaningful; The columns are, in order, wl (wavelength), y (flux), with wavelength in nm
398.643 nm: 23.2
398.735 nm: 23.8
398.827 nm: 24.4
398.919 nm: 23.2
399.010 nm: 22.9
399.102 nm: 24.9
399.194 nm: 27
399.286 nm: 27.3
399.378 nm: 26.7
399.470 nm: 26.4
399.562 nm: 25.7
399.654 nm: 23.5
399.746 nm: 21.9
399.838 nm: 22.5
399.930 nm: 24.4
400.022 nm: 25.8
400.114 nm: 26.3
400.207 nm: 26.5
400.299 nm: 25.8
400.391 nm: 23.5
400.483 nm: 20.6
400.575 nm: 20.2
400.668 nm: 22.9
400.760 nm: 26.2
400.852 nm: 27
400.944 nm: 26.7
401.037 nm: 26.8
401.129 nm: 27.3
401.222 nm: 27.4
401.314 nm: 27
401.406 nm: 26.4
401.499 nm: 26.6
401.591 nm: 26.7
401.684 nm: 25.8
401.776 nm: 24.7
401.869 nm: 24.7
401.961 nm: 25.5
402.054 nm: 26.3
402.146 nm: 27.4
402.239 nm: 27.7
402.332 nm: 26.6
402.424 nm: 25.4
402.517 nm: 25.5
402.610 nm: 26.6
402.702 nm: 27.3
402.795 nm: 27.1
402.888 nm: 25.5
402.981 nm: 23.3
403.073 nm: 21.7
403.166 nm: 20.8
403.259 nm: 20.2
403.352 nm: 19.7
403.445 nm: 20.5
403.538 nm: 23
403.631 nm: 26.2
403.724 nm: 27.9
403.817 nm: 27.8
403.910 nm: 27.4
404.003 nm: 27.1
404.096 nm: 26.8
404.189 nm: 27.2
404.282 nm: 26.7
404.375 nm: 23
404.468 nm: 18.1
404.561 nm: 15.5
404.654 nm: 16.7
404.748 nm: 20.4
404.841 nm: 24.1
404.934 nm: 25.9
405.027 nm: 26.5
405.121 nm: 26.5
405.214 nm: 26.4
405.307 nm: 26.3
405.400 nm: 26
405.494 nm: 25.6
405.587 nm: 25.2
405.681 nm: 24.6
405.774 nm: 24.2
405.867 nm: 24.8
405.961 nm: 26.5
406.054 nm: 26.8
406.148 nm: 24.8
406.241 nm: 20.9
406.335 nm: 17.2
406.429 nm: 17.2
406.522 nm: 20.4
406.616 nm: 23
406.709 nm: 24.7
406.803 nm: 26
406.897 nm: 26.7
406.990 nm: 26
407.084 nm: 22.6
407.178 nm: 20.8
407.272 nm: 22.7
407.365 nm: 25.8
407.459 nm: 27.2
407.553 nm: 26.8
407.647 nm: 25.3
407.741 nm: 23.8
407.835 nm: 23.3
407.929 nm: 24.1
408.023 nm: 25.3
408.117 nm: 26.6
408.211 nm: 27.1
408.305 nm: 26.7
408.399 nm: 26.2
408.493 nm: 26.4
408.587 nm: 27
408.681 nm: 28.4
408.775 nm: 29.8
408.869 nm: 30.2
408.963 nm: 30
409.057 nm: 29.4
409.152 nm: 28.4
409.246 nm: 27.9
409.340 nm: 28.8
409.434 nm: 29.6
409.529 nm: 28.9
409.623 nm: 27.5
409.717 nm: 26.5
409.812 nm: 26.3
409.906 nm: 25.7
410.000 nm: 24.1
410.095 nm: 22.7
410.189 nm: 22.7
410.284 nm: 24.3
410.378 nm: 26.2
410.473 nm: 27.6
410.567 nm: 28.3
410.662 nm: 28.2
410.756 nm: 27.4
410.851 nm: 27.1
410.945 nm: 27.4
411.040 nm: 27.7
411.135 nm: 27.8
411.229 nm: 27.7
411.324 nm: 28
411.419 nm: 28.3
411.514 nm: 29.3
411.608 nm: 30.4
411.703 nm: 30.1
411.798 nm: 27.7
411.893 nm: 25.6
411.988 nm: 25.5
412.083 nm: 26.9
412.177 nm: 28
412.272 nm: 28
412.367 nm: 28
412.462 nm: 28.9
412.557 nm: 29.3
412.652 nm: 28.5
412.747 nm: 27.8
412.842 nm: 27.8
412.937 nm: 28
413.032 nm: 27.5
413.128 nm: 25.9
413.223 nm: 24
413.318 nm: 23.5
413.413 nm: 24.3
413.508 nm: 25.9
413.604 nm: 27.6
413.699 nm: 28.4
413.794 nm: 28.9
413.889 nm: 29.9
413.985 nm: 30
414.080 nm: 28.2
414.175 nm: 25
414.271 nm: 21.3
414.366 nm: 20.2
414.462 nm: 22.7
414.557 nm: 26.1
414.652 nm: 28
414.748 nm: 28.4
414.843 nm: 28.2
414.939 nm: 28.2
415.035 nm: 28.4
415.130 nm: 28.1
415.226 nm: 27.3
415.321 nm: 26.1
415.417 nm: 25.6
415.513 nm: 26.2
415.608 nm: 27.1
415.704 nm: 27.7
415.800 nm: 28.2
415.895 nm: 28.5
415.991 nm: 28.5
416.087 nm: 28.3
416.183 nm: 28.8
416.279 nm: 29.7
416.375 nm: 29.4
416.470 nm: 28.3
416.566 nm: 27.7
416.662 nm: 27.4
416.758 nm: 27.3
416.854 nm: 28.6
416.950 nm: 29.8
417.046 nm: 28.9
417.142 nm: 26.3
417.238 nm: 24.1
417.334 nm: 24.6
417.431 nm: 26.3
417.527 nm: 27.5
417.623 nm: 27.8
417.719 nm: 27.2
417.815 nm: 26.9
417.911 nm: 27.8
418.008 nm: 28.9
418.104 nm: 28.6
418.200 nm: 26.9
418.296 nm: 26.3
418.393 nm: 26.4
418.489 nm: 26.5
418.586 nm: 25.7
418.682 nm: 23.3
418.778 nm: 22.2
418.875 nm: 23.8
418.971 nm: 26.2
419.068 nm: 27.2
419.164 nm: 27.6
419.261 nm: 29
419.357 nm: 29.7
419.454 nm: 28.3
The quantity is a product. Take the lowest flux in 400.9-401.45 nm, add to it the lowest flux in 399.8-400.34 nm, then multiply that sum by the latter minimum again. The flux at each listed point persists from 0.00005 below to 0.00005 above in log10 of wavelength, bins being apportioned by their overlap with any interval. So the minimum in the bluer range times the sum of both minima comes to 1100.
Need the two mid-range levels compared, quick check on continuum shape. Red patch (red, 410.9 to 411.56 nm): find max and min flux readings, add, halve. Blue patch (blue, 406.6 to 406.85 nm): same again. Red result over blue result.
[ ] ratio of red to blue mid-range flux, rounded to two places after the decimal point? 1.16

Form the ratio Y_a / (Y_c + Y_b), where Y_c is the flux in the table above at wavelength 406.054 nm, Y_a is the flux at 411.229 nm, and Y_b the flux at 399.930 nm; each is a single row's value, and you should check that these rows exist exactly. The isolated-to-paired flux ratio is 0.54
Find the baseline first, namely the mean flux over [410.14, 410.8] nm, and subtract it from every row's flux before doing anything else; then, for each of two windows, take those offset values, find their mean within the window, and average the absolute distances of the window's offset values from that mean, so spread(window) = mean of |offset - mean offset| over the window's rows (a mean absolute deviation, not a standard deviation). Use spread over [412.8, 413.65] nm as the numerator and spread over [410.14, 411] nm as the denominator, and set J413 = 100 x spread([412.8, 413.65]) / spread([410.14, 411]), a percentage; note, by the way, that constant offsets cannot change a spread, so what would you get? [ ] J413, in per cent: 102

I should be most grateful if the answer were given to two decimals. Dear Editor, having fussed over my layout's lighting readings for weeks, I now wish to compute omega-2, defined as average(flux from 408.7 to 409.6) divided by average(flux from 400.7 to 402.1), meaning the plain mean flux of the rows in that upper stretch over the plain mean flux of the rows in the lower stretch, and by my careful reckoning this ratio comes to 1.11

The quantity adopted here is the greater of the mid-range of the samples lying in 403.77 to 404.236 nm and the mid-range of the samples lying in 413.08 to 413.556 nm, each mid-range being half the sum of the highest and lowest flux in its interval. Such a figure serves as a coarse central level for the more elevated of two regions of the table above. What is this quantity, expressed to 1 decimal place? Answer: 27.3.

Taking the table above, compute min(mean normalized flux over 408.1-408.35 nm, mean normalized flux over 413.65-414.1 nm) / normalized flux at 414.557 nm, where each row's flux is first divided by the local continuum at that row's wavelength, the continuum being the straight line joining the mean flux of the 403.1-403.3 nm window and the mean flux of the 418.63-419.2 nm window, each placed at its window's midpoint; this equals 1.11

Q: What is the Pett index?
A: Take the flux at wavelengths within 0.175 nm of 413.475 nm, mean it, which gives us 25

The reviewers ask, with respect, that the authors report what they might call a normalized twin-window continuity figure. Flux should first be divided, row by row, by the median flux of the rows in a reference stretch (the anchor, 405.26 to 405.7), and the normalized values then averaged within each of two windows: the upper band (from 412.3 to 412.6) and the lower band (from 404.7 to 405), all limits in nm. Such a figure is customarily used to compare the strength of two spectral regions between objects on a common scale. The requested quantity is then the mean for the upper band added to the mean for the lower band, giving 2.04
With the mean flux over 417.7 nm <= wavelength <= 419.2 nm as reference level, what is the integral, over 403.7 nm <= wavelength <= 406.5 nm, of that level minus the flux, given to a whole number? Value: 6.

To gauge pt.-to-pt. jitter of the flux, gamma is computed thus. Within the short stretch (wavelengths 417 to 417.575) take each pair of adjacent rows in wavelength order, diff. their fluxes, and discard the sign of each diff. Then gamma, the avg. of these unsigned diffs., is 1.6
